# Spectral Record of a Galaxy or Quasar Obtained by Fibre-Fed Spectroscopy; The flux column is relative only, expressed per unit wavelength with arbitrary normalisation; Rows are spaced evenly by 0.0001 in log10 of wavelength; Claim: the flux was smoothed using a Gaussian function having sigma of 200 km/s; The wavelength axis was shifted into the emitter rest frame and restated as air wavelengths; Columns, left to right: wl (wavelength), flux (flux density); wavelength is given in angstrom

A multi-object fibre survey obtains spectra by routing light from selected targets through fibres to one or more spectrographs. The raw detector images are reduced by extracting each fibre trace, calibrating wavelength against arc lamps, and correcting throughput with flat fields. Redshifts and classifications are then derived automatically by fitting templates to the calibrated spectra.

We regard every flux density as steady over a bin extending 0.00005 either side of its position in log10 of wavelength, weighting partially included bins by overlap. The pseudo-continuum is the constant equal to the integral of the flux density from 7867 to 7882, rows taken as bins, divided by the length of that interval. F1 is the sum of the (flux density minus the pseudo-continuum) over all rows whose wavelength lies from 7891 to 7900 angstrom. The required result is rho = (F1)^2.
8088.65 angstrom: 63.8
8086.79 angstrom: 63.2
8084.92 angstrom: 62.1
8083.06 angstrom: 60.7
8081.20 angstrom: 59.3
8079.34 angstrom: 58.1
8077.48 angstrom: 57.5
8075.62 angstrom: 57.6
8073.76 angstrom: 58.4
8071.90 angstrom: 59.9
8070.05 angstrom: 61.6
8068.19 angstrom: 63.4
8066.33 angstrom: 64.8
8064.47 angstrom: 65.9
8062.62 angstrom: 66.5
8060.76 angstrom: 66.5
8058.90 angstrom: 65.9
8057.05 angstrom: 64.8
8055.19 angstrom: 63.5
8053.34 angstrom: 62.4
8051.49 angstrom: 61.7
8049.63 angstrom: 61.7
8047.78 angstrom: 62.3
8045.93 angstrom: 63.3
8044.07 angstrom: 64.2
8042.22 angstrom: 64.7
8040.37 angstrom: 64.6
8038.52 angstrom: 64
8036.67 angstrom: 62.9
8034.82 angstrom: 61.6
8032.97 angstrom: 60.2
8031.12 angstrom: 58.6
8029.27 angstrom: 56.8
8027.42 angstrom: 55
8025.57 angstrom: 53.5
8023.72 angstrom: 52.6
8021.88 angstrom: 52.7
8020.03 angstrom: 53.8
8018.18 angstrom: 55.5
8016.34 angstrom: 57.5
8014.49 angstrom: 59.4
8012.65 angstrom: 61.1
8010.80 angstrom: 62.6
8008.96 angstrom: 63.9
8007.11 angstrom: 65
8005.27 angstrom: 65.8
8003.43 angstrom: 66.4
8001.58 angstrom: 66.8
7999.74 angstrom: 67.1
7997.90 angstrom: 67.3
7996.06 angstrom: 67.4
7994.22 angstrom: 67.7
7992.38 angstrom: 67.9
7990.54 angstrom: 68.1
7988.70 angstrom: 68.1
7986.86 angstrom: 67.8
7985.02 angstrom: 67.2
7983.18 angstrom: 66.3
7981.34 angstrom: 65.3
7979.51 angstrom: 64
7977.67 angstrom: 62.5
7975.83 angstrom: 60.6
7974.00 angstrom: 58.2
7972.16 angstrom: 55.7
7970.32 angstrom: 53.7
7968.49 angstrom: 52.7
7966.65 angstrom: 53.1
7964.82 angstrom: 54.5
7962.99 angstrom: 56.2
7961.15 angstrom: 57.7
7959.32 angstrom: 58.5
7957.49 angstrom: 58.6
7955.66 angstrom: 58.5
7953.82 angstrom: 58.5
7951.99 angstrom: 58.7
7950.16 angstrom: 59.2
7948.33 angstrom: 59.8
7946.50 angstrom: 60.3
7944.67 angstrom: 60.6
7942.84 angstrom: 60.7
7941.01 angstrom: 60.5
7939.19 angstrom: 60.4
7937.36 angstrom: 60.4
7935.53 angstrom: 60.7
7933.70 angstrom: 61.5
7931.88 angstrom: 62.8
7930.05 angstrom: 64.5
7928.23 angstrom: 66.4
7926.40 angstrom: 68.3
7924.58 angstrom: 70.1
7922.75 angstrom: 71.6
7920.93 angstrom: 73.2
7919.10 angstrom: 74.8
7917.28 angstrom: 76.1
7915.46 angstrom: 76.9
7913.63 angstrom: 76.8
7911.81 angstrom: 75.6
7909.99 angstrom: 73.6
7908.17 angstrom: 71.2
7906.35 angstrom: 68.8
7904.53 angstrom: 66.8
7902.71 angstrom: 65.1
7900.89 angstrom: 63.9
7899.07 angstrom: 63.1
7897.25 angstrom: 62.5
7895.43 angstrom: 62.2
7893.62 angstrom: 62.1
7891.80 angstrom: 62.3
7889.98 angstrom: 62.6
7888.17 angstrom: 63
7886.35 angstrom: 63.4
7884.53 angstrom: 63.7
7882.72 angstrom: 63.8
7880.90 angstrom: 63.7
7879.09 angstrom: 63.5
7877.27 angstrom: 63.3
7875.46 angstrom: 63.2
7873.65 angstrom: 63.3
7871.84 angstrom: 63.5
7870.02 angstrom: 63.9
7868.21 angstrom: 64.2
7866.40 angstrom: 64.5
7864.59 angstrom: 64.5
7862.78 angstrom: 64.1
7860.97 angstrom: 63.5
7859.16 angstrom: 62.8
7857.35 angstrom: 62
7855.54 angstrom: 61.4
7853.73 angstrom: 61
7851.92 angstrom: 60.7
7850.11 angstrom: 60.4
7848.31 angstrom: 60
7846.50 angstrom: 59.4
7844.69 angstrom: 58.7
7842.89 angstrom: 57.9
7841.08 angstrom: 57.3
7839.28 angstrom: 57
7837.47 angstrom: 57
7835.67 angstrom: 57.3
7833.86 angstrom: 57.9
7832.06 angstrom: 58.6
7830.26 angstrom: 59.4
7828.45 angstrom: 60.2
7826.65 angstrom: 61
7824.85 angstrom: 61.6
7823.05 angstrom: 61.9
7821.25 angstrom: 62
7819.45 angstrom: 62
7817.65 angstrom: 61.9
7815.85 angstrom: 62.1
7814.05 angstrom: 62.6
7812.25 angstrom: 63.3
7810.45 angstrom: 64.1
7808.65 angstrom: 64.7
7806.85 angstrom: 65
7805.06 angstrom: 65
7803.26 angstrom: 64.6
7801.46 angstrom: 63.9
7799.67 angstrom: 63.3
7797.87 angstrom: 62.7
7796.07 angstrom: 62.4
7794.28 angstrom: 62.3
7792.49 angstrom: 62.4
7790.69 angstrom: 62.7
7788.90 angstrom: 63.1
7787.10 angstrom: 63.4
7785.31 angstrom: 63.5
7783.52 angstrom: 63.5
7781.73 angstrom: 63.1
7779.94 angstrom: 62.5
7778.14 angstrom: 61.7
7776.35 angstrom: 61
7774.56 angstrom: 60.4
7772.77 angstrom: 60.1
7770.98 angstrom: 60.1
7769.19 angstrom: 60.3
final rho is 33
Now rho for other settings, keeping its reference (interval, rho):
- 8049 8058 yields 15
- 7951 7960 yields 633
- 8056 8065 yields 136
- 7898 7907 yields 95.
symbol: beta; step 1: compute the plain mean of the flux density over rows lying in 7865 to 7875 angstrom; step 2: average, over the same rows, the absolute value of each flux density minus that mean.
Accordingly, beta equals 0.4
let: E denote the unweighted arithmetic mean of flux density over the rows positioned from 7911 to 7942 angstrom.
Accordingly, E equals 68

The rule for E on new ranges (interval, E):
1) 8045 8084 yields 62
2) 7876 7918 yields 67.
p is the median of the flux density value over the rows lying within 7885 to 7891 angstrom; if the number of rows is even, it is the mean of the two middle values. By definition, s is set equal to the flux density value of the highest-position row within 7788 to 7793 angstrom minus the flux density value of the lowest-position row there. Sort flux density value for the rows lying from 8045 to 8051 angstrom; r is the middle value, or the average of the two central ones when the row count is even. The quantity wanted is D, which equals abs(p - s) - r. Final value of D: 1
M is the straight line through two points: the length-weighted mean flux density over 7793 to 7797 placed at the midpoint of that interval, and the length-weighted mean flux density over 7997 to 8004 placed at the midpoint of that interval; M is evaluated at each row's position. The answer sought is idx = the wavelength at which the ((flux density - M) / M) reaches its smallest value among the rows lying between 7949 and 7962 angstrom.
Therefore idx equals 7961.15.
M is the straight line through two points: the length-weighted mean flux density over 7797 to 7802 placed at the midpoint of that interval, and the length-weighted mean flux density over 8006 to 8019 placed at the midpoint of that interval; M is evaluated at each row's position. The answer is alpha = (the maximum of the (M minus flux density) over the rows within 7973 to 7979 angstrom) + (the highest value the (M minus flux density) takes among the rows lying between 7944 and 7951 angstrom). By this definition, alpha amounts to 5.4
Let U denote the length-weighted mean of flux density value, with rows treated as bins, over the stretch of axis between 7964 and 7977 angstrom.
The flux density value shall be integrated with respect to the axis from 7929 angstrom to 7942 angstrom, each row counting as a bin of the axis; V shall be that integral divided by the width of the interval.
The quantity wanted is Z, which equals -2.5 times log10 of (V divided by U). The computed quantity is -0.11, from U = 55.6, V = 61.6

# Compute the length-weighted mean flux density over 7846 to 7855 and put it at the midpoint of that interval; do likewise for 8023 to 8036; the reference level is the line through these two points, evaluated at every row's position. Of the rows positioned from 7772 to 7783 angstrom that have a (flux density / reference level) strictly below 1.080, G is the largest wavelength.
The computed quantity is 7781.73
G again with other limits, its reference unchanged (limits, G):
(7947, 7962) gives 7961.15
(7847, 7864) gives 7862.78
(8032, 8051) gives 8032.97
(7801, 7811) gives 7810.45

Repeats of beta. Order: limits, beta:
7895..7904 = 0.9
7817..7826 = 0.1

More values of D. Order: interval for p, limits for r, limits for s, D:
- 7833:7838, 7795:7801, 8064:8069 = -3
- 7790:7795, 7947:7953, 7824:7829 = 5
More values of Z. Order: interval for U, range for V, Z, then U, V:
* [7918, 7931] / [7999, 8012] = 0.08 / 69.9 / 65.2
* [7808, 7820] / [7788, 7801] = 0.00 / 62.9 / 62.7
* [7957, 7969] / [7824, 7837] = -0.06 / 55.9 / 59.3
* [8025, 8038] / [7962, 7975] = 0.07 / 58.7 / 54.9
